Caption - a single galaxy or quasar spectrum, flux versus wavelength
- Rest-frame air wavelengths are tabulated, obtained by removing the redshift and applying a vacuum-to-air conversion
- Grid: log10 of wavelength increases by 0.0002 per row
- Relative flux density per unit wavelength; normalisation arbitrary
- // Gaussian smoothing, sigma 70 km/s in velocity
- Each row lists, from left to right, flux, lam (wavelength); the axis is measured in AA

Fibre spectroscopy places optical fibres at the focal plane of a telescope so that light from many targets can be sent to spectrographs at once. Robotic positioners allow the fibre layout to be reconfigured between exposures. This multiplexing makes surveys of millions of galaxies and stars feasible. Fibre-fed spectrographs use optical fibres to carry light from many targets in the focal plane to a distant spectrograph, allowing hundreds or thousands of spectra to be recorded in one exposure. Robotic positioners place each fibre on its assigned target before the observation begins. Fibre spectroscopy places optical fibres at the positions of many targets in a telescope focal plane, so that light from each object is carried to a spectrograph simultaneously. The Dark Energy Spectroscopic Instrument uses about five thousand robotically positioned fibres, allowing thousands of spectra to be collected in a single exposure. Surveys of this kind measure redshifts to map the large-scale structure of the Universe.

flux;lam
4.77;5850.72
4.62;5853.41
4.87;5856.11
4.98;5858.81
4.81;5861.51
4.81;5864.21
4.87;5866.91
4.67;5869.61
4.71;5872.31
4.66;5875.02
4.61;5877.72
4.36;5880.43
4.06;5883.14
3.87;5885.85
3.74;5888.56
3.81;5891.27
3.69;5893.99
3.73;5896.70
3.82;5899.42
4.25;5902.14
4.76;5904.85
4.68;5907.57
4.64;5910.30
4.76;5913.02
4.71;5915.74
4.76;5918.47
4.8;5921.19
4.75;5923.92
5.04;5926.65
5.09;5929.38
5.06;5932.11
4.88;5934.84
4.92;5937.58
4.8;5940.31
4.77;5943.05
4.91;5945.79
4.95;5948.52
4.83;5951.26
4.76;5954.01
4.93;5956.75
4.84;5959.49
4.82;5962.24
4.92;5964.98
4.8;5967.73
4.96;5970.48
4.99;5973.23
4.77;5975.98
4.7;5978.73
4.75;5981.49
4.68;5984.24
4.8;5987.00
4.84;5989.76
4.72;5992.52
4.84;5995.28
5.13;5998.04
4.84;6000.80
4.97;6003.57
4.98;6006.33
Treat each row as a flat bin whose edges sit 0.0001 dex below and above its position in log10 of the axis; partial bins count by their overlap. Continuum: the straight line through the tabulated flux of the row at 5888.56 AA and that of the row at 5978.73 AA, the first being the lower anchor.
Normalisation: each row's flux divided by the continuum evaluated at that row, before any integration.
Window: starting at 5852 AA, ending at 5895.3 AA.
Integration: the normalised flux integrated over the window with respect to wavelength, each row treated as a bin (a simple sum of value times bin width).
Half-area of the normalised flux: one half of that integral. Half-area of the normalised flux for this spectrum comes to 27.0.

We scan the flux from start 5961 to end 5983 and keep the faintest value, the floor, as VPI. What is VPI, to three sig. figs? 4.70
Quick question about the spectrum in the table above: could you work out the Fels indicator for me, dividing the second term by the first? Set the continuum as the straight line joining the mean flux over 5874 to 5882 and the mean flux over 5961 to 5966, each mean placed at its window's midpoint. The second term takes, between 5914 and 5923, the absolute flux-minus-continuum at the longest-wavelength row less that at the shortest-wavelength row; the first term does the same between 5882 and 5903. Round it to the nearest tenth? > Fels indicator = -0.6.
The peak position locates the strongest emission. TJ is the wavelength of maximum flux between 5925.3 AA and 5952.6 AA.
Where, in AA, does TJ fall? 5929.38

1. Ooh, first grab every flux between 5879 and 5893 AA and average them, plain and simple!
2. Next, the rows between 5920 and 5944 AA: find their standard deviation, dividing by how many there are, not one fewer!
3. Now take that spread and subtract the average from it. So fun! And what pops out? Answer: -3.84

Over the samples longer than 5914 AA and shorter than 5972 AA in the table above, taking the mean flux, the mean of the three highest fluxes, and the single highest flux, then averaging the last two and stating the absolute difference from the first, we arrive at 0.21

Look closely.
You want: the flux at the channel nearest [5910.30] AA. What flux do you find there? 4.64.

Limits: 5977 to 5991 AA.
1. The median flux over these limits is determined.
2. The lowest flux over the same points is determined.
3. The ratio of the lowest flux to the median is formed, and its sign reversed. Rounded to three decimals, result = -0.985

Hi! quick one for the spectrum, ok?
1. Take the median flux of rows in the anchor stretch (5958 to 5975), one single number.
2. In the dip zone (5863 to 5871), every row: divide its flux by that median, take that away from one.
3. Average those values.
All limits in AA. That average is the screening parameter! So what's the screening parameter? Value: 0.020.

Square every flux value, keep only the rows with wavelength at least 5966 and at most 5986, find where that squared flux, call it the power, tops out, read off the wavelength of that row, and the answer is 5973.23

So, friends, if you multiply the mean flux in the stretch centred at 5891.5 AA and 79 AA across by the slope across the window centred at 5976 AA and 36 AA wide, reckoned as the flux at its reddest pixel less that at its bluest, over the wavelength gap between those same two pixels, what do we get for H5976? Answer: -0.02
